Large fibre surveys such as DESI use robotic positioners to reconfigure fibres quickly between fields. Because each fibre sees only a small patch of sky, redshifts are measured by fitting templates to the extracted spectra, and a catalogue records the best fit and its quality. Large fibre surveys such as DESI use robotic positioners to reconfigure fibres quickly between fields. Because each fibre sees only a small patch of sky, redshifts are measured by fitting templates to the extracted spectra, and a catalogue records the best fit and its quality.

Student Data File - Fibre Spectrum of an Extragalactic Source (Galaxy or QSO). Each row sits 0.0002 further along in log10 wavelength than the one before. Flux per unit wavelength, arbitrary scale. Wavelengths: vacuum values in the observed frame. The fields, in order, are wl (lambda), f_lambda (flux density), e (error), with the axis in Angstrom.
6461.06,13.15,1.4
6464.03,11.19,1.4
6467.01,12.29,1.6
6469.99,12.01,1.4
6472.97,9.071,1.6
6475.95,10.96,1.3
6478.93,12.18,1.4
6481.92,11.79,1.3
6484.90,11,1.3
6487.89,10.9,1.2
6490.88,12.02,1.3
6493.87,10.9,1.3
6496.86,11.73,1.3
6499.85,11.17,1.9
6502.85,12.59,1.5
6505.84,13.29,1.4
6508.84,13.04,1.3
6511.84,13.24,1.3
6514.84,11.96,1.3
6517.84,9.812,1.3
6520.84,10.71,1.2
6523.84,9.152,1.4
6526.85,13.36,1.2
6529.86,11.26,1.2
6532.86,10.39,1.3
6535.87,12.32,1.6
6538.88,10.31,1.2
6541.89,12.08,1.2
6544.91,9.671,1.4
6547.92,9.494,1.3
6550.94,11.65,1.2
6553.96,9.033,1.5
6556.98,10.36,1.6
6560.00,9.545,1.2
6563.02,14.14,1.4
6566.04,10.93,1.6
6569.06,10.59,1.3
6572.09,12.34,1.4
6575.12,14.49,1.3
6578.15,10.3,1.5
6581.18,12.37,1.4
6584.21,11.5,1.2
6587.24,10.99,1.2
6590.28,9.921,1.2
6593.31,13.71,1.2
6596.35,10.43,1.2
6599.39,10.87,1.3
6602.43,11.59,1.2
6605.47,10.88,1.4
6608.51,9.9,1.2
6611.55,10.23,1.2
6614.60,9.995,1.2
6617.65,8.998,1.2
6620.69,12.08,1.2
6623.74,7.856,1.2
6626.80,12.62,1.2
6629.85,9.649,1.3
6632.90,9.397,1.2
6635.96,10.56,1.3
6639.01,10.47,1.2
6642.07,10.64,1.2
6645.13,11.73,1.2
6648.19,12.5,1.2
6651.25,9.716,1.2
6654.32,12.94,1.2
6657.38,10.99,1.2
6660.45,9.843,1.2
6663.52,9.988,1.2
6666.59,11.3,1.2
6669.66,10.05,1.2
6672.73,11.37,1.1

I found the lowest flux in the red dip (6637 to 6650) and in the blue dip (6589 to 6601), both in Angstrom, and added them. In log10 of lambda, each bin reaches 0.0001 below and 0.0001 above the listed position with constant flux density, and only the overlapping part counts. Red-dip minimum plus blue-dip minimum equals 20.4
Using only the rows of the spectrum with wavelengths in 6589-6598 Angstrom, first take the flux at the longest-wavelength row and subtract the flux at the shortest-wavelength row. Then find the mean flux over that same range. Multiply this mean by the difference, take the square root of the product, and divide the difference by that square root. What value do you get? 0.21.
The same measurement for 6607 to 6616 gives 0.10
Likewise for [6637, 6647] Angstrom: 0.34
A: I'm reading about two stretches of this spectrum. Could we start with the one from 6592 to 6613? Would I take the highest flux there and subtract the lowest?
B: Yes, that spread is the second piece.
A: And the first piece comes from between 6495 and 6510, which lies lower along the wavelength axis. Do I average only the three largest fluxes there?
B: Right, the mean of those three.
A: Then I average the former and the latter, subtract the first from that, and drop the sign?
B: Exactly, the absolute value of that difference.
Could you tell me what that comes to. 4.6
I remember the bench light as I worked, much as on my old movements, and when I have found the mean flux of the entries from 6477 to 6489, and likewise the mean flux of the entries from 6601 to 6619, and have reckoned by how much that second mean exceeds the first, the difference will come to -1.2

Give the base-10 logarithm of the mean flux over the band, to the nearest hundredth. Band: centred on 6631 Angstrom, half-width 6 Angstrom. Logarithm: 1.02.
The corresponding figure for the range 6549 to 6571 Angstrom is 1.04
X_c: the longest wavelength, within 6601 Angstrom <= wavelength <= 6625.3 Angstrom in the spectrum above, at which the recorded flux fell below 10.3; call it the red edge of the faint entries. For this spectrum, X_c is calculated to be 6623.74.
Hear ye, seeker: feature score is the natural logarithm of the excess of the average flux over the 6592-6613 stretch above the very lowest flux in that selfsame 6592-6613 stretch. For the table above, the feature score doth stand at 0.2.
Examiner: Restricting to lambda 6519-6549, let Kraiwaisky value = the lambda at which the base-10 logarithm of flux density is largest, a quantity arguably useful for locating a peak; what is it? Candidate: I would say 6526.85 Angstrom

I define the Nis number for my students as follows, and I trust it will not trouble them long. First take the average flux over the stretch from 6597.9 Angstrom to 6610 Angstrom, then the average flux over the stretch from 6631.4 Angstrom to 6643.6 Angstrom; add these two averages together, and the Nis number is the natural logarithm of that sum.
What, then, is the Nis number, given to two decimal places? 3.05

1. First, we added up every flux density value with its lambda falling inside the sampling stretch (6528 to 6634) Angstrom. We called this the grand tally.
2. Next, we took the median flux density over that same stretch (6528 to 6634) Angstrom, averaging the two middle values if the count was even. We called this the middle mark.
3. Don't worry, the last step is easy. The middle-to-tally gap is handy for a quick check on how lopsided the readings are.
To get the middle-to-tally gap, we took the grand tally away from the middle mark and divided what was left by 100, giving -3.7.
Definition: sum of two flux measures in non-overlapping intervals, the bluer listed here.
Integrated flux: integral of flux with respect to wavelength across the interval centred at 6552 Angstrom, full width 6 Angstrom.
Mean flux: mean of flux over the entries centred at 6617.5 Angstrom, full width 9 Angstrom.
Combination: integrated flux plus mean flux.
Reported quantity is 73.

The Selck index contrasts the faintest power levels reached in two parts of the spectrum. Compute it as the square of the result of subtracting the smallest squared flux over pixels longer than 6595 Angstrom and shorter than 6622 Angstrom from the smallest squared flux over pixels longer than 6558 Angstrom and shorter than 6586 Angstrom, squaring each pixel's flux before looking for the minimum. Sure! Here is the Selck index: 103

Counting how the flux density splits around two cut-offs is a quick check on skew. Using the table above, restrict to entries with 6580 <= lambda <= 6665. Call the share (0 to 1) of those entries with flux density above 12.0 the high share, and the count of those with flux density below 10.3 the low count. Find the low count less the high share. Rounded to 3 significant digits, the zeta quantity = 10.8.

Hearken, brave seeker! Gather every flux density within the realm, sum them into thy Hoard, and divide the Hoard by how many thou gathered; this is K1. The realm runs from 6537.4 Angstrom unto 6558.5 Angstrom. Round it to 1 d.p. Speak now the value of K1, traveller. 10.4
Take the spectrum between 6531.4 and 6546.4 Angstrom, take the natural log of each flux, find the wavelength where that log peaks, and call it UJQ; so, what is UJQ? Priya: 6535.87 Angstrom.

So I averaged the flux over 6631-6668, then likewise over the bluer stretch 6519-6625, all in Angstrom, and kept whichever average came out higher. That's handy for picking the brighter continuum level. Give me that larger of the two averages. 11.0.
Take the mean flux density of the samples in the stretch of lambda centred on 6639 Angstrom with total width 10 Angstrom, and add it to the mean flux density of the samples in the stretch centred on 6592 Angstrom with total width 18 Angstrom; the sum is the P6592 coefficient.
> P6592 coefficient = 21.8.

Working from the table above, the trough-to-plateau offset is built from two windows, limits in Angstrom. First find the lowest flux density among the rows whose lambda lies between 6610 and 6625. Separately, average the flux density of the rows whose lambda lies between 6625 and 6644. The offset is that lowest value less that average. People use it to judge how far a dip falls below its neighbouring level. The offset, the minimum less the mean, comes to -2.7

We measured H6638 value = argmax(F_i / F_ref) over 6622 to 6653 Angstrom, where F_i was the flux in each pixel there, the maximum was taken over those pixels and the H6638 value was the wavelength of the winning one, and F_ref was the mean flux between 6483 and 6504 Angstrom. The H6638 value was 6626.80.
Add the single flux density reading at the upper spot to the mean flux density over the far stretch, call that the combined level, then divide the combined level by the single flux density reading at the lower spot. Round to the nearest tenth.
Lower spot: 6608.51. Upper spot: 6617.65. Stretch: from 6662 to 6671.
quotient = 2.0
